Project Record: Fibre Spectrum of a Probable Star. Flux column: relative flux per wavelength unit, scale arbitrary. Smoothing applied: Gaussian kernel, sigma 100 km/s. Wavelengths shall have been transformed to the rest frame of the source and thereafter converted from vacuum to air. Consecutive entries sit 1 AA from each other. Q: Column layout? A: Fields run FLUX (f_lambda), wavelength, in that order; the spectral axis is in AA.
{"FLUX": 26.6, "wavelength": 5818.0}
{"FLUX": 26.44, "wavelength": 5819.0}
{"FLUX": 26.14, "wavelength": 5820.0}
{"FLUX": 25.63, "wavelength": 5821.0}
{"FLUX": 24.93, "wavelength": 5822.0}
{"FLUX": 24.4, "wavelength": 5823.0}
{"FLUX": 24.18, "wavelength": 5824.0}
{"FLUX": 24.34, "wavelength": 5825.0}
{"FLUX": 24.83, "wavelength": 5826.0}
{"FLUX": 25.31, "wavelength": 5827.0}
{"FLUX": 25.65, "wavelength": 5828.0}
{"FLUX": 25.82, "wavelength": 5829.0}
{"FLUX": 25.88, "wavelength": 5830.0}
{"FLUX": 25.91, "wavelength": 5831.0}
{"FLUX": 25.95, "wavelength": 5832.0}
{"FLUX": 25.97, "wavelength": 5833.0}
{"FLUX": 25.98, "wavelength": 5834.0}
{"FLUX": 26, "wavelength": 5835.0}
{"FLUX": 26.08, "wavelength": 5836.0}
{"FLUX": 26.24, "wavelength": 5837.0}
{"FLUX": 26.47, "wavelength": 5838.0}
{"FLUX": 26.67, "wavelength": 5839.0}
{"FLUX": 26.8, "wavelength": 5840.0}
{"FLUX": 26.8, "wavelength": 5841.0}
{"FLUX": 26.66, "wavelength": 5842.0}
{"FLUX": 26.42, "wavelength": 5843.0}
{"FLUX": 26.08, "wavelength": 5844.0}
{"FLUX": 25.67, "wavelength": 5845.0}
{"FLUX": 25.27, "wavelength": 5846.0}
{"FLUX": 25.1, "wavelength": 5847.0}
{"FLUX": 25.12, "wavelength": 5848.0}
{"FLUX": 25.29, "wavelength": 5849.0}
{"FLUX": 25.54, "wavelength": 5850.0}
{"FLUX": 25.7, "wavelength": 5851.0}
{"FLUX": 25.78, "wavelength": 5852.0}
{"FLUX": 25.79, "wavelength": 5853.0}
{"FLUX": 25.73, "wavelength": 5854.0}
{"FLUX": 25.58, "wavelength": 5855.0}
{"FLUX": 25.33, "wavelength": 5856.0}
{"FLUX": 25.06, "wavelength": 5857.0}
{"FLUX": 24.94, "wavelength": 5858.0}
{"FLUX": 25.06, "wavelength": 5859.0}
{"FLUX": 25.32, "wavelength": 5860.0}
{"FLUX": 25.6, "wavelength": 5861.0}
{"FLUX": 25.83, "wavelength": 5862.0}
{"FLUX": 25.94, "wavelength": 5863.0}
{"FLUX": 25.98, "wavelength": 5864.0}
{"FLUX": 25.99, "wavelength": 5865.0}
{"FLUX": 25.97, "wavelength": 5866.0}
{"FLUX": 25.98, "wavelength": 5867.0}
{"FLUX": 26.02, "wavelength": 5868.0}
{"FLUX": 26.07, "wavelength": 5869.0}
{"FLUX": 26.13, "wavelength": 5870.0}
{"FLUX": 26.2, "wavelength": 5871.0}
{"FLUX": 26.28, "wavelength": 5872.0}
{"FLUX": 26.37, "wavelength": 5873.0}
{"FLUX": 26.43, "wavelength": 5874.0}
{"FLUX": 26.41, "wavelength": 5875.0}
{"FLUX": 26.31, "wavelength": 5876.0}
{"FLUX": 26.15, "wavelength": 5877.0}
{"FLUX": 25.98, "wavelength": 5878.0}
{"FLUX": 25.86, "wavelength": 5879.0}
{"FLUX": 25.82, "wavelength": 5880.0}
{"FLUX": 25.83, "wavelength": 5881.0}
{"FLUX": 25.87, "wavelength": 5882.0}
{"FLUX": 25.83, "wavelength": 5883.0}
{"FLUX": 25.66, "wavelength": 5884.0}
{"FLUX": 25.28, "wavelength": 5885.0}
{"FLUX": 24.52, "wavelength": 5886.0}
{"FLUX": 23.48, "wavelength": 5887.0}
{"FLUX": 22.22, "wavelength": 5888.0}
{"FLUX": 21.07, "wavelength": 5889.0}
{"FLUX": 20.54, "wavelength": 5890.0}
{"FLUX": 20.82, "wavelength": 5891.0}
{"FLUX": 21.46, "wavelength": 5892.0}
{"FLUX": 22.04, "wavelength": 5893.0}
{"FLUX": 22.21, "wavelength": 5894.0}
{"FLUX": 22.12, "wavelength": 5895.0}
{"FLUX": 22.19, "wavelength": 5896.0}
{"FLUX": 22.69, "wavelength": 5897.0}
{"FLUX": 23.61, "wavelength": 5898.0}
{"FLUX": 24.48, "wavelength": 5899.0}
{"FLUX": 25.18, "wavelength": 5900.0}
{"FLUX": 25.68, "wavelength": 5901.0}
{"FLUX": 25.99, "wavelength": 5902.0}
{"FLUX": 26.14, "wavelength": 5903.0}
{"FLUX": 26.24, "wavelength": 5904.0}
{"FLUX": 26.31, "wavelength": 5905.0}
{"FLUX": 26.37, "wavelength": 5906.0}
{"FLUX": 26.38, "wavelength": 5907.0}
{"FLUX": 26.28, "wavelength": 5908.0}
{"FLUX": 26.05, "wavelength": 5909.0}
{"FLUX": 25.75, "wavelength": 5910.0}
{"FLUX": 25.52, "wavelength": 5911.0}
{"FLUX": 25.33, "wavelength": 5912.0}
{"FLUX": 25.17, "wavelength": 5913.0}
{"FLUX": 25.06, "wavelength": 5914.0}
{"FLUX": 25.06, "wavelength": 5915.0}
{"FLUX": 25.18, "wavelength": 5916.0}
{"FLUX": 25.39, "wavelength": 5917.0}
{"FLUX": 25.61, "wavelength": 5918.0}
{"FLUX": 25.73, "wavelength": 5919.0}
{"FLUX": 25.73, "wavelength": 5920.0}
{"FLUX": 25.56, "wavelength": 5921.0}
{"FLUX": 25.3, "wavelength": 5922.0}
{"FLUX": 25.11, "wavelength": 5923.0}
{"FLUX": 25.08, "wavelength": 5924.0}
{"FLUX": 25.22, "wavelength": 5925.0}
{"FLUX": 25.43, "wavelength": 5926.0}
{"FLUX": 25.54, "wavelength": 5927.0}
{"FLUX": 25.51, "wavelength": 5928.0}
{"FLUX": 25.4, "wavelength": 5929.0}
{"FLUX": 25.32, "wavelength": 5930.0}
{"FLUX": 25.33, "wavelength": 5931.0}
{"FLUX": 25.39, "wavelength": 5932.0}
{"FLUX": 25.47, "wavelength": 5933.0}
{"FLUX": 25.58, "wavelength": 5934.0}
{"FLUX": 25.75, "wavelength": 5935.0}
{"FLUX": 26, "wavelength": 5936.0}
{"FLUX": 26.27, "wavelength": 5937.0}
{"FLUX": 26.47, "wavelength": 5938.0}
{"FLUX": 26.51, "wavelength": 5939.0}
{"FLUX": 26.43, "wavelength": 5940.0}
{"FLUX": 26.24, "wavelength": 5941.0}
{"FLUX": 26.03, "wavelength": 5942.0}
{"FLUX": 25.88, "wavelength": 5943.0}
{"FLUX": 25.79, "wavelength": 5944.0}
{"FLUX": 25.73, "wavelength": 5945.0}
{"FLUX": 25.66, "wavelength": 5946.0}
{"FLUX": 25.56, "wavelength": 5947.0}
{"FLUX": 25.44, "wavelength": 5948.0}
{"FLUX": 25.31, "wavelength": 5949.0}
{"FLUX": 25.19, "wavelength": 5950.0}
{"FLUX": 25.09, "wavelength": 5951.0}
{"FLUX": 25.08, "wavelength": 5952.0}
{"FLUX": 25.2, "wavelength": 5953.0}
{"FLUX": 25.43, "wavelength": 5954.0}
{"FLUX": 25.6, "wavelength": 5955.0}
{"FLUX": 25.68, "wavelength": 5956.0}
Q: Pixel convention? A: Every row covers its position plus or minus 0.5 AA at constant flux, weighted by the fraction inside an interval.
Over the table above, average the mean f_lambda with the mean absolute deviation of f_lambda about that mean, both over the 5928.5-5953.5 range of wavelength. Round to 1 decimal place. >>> 13.0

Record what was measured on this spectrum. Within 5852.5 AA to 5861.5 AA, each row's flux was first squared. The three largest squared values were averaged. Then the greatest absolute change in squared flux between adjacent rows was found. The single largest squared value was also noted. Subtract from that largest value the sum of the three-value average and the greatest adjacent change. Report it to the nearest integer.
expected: -10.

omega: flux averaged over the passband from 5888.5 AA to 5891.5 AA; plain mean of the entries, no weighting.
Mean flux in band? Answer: 20.8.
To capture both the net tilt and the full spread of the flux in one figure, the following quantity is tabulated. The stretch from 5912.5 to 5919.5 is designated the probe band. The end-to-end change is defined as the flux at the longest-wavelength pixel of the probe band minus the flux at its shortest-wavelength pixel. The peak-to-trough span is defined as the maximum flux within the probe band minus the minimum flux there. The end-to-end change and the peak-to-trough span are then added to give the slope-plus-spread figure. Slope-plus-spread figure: 1.2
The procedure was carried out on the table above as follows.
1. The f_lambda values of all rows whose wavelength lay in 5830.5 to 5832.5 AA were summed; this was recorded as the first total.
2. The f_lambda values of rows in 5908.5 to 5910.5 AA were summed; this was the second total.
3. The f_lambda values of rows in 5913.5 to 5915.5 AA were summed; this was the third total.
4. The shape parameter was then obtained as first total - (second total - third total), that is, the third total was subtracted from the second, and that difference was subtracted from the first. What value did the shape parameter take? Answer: 50.2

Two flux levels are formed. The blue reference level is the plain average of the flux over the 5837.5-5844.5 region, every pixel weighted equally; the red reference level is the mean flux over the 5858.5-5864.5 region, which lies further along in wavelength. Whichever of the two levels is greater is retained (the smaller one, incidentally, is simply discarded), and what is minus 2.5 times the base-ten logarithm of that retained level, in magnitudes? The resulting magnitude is -3.56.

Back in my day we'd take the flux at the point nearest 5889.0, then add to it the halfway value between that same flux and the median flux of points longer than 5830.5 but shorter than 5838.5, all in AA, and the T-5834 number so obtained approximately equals 44.6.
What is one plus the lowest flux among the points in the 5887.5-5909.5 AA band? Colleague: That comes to 21.5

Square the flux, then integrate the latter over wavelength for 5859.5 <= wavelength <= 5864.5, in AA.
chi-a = 3311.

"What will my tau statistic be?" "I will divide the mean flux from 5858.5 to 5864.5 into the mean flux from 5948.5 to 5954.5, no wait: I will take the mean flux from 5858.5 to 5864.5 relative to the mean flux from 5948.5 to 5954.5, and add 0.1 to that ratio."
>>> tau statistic 1.12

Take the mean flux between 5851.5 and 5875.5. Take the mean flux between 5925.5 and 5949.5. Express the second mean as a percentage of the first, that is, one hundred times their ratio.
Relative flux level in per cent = 100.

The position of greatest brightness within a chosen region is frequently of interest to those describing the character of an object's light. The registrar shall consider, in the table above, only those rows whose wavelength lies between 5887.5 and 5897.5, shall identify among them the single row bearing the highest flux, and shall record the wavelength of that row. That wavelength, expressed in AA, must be 5897.0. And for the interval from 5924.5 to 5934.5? 5934.0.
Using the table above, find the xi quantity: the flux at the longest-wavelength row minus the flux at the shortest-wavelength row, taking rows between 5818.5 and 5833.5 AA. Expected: -0.47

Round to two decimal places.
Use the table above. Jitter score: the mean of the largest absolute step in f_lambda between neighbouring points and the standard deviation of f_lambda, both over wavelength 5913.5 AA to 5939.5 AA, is 0.33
